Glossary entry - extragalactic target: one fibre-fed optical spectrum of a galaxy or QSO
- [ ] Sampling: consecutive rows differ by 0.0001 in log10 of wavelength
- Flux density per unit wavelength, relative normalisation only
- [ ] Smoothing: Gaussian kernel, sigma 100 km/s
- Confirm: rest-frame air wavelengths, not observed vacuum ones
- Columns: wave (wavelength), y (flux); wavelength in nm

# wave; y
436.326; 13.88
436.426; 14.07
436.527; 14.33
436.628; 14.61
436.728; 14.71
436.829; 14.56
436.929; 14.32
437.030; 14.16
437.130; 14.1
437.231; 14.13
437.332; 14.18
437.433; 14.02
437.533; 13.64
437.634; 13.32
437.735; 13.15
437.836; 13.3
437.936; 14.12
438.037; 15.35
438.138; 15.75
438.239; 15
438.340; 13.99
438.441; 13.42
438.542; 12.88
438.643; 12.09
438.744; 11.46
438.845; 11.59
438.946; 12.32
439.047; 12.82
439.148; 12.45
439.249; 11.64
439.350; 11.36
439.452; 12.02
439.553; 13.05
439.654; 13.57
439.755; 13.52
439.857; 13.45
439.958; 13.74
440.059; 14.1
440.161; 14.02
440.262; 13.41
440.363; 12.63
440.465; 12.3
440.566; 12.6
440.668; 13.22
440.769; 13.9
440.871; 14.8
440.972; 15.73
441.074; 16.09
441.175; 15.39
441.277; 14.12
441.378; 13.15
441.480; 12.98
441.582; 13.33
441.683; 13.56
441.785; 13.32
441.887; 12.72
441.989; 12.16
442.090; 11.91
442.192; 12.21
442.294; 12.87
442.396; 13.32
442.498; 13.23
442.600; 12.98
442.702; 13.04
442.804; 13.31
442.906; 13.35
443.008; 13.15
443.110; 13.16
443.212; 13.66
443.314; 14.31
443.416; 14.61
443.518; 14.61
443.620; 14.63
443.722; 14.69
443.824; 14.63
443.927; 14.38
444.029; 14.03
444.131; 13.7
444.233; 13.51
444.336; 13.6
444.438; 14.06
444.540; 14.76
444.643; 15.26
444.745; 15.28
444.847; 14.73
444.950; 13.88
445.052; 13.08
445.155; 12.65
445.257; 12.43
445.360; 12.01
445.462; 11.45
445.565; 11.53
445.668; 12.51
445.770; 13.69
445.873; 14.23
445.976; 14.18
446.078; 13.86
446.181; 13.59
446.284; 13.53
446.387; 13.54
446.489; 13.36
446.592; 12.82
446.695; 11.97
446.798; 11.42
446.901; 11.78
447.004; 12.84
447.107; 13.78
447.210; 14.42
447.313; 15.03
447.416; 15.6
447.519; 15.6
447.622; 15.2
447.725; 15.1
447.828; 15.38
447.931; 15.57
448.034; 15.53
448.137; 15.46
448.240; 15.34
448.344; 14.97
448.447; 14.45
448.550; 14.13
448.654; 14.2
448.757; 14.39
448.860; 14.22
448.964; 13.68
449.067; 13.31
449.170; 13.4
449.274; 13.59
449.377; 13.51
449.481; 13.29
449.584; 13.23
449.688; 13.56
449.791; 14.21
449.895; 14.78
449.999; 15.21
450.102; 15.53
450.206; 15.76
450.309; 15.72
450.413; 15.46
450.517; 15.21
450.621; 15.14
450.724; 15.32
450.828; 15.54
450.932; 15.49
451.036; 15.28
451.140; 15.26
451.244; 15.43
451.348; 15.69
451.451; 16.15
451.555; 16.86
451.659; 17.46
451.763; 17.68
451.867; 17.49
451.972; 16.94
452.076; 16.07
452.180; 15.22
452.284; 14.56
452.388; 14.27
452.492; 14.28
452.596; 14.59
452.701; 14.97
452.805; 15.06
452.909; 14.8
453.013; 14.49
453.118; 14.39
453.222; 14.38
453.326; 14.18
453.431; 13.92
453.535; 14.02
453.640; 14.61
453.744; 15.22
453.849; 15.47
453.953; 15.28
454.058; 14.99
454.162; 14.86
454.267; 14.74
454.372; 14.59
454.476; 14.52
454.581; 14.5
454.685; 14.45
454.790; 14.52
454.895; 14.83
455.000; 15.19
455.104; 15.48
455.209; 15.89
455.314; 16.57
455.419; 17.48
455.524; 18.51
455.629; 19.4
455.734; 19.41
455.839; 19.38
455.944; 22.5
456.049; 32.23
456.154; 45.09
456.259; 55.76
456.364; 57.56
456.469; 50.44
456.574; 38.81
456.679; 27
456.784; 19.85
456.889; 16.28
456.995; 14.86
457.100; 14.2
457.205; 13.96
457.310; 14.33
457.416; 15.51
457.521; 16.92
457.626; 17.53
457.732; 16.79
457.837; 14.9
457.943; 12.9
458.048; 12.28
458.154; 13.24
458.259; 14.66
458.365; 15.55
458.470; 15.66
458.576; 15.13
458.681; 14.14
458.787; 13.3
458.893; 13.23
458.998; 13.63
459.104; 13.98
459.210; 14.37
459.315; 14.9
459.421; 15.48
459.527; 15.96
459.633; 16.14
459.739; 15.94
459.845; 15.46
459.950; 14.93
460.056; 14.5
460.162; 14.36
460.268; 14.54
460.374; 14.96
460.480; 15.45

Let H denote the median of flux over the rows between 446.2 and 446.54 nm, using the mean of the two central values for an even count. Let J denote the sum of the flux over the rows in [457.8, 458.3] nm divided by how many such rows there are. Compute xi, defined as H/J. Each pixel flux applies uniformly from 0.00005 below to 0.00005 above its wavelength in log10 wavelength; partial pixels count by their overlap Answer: 1.00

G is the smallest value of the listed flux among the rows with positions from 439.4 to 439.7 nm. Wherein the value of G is 12.02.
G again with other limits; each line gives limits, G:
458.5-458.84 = 13.3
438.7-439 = 11.46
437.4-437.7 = 13.32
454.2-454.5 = 14.52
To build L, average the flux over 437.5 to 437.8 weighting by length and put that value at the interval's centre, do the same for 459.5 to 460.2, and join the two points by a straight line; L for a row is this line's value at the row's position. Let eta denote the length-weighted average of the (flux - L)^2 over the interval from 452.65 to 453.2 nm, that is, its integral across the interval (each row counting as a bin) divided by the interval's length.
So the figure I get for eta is 0.08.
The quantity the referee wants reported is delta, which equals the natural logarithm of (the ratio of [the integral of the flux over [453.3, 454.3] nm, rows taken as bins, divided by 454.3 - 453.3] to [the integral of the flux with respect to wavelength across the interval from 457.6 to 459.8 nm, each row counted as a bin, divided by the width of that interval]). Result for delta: 0.00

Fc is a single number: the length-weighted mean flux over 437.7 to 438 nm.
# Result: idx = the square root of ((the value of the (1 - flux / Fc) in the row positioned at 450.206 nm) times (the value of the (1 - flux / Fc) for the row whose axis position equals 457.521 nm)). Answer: 0.19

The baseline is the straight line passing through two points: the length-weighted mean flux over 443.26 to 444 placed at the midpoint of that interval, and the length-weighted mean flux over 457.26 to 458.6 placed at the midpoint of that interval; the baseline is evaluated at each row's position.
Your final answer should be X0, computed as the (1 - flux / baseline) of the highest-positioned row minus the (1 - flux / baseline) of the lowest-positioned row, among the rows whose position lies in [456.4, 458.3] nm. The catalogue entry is 2.39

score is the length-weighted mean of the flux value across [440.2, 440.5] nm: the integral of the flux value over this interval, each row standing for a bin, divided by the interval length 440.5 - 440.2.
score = 12.9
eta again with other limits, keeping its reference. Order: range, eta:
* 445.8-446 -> 0.03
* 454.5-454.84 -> 0.14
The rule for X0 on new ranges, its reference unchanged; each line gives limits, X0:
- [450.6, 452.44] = 0.06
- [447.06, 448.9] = -0.03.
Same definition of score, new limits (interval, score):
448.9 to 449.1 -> 13.5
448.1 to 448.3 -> 15.3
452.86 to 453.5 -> 14.4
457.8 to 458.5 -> 14.1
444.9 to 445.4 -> 12.8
